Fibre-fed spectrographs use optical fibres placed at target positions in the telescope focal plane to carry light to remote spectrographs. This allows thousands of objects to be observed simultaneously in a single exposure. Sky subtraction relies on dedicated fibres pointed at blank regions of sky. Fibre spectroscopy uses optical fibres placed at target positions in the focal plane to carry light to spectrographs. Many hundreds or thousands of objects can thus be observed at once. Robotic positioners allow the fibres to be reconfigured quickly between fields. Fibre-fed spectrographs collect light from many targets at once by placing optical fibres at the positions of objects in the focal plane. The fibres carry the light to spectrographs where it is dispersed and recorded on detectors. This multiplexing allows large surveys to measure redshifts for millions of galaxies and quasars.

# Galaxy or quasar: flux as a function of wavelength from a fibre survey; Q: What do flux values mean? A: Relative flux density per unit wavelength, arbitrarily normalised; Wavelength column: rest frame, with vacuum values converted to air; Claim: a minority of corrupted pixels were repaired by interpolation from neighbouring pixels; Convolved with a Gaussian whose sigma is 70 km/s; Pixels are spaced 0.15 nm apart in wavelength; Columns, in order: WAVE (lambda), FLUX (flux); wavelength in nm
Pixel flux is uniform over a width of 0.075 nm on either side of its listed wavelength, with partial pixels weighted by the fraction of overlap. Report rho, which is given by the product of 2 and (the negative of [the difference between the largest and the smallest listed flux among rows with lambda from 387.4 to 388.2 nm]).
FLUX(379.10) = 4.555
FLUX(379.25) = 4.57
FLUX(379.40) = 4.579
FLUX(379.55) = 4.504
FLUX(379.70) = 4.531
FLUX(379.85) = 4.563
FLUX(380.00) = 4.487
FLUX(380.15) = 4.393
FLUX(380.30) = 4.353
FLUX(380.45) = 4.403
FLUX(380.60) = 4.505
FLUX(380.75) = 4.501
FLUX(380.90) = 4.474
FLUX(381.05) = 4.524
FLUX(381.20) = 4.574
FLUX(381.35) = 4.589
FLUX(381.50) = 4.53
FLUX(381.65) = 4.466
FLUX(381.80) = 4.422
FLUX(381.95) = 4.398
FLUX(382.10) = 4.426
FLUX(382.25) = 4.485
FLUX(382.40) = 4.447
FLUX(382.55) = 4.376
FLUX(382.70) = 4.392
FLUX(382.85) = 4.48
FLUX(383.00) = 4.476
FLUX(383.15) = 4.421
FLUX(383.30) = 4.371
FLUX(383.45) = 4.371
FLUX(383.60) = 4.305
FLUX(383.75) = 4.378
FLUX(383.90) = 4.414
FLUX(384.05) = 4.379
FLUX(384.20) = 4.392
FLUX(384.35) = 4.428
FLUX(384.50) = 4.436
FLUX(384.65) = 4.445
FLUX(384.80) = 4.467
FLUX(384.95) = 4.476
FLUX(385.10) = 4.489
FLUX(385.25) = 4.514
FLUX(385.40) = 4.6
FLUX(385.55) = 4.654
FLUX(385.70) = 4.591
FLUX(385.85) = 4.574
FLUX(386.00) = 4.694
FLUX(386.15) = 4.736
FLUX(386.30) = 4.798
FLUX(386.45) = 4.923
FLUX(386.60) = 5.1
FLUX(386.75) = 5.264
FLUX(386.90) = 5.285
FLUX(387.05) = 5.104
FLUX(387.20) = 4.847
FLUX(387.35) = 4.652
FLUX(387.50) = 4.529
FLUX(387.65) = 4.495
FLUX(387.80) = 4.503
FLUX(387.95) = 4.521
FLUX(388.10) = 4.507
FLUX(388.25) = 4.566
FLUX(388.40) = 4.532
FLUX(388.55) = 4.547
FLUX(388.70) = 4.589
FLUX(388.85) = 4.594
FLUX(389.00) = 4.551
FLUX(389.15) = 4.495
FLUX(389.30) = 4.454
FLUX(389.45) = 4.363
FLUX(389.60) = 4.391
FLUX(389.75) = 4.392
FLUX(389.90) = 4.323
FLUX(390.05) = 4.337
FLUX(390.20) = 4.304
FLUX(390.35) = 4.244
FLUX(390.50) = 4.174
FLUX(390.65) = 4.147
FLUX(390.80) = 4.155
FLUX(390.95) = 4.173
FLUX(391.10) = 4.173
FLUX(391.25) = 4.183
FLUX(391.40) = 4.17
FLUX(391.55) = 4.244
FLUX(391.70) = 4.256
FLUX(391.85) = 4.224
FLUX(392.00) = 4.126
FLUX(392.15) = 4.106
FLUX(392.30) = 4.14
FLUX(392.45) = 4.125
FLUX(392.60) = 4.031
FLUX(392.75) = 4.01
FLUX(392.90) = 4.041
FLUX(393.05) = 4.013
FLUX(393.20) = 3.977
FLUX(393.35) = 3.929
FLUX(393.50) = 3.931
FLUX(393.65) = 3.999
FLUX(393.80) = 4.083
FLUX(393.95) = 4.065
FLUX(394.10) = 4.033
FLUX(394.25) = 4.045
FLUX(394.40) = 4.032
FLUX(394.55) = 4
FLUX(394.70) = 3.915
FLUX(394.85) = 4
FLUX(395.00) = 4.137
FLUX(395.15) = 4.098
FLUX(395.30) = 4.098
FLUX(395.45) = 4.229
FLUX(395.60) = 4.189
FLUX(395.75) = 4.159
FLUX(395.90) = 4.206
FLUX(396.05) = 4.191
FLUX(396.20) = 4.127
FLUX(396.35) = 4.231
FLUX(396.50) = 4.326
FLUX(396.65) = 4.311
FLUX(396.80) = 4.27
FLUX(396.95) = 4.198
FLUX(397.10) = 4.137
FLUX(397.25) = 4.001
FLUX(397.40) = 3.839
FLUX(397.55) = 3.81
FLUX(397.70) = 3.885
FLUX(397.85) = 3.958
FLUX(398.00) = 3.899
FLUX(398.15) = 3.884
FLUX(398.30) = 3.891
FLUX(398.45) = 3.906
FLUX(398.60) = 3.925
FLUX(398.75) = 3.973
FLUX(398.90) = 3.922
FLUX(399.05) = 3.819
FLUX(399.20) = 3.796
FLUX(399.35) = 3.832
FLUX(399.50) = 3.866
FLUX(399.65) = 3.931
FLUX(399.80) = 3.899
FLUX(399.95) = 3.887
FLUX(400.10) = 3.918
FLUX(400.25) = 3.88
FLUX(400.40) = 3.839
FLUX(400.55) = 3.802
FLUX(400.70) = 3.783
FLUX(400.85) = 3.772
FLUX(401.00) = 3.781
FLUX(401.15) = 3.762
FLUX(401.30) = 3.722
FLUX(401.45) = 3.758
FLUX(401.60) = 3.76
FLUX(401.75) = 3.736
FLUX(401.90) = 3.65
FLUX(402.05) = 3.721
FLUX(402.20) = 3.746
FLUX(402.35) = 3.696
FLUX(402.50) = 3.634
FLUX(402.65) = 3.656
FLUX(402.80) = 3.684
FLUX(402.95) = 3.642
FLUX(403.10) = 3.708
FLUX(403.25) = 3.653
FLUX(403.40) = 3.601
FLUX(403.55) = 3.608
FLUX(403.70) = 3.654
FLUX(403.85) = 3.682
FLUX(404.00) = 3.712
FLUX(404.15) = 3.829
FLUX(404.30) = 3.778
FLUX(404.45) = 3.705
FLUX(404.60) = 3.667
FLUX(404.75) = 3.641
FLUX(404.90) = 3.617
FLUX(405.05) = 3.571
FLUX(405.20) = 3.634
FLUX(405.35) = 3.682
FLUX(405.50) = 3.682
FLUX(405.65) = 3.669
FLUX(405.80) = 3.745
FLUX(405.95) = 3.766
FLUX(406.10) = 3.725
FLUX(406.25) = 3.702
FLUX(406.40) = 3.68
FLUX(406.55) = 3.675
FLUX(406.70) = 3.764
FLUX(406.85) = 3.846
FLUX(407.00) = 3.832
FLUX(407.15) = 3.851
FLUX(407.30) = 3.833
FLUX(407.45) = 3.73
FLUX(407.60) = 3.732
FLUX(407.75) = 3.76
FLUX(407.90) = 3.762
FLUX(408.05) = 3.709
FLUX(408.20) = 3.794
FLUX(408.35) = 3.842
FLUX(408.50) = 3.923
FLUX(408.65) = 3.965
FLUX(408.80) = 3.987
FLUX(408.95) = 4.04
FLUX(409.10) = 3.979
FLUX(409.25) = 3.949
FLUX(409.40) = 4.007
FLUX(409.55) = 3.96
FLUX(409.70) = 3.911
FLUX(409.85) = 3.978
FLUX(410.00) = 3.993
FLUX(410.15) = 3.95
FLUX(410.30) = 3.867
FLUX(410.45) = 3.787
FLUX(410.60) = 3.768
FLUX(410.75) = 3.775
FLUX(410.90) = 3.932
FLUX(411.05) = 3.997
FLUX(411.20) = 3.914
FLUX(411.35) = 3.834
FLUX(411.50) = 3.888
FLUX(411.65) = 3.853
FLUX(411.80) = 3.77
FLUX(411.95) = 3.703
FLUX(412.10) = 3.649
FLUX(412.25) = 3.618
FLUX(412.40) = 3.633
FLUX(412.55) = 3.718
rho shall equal -0.07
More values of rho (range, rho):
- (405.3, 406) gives -0.19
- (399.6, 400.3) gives -0.10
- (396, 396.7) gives -0.40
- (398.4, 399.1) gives -0.31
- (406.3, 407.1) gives -0.34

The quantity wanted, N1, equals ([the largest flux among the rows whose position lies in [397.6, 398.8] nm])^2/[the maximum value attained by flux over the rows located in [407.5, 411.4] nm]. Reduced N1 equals 3.9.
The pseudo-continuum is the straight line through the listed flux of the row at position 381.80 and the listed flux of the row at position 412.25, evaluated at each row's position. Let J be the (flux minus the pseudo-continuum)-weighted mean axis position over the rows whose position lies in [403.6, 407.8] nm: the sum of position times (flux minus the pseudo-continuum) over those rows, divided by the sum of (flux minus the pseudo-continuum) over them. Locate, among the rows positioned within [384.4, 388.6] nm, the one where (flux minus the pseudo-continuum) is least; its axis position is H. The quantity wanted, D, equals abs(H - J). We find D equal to 20.10 nm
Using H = 384.50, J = 404.60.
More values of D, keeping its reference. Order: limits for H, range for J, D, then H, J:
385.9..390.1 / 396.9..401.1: 9.54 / 389.90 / 399.44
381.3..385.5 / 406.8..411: 25.76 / 383.60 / 409.36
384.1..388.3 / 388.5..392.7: 4.95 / 384.20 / 389.15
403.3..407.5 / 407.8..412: 6.62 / 403.40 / 410.02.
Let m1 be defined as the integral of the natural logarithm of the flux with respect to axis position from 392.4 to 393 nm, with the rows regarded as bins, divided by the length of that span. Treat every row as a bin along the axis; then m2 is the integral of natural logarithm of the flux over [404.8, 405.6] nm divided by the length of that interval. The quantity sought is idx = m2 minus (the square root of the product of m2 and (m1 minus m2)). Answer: 0.92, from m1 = 1.40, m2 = 1.29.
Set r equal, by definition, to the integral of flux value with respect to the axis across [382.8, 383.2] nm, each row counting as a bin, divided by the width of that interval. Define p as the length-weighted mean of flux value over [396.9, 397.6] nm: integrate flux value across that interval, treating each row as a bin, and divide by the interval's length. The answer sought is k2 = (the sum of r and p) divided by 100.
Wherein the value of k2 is 0.085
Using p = 4.00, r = 4.46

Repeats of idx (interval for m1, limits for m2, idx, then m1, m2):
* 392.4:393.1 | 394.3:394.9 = 1.25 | 1.40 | 1.38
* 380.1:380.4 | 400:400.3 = 0.97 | 1.48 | 1.36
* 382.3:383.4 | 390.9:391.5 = 1.14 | 1.49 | 1.43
